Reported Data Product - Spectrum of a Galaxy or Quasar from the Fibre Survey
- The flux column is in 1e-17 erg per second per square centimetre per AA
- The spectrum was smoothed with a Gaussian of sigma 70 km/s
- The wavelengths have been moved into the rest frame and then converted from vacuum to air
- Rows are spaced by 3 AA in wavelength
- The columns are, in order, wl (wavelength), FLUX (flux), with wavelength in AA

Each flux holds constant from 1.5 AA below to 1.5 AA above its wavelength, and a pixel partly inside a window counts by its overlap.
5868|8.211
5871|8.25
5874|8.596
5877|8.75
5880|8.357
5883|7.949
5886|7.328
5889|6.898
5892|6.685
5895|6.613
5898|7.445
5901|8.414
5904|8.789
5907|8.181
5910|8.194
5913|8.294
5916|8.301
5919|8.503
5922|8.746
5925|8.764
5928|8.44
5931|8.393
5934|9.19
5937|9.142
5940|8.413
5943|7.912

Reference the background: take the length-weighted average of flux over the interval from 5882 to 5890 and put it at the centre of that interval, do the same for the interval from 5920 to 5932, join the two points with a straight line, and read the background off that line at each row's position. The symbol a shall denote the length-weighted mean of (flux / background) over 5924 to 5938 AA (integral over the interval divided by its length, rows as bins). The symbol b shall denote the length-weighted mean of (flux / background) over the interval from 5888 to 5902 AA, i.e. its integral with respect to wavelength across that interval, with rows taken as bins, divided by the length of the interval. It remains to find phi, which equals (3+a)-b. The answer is 3.07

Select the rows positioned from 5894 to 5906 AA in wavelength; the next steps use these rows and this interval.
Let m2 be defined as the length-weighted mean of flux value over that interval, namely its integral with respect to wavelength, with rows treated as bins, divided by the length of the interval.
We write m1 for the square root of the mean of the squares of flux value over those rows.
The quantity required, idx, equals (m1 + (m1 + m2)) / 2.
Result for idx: 11.8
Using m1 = 7.86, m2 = 7.9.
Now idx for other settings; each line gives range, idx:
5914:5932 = 12.8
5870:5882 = 12.7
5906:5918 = 12.4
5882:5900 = 10.8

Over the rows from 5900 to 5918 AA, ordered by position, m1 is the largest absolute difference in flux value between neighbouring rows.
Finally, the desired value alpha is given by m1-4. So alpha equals -3.39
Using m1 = 0.6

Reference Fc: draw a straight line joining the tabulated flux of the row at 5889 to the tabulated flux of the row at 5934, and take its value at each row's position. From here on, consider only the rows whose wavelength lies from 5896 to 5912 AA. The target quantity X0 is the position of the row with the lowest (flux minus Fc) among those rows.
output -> 5898 AA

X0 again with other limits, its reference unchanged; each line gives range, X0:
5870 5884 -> 5883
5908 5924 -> 5916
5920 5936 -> 5931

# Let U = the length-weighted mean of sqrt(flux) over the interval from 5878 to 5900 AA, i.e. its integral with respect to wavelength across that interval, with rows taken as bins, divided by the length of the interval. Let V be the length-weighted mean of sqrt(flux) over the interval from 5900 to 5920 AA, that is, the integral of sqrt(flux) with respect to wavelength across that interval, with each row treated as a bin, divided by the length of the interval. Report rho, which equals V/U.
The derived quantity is 1.07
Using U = 2.71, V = 2.89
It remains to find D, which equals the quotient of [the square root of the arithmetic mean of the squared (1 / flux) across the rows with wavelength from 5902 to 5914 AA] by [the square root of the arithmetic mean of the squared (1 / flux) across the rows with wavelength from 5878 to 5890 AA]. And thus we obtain 0.91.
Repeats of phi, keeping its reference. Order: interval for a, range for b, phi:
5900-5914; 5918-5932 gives 3.04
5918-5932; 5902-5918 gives 2.97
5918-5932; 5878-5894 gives 2.99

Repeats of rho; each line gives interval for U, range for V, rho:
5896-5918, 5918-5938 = 1.03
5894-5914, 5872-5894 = 0.98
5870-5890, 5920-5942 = 1.04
